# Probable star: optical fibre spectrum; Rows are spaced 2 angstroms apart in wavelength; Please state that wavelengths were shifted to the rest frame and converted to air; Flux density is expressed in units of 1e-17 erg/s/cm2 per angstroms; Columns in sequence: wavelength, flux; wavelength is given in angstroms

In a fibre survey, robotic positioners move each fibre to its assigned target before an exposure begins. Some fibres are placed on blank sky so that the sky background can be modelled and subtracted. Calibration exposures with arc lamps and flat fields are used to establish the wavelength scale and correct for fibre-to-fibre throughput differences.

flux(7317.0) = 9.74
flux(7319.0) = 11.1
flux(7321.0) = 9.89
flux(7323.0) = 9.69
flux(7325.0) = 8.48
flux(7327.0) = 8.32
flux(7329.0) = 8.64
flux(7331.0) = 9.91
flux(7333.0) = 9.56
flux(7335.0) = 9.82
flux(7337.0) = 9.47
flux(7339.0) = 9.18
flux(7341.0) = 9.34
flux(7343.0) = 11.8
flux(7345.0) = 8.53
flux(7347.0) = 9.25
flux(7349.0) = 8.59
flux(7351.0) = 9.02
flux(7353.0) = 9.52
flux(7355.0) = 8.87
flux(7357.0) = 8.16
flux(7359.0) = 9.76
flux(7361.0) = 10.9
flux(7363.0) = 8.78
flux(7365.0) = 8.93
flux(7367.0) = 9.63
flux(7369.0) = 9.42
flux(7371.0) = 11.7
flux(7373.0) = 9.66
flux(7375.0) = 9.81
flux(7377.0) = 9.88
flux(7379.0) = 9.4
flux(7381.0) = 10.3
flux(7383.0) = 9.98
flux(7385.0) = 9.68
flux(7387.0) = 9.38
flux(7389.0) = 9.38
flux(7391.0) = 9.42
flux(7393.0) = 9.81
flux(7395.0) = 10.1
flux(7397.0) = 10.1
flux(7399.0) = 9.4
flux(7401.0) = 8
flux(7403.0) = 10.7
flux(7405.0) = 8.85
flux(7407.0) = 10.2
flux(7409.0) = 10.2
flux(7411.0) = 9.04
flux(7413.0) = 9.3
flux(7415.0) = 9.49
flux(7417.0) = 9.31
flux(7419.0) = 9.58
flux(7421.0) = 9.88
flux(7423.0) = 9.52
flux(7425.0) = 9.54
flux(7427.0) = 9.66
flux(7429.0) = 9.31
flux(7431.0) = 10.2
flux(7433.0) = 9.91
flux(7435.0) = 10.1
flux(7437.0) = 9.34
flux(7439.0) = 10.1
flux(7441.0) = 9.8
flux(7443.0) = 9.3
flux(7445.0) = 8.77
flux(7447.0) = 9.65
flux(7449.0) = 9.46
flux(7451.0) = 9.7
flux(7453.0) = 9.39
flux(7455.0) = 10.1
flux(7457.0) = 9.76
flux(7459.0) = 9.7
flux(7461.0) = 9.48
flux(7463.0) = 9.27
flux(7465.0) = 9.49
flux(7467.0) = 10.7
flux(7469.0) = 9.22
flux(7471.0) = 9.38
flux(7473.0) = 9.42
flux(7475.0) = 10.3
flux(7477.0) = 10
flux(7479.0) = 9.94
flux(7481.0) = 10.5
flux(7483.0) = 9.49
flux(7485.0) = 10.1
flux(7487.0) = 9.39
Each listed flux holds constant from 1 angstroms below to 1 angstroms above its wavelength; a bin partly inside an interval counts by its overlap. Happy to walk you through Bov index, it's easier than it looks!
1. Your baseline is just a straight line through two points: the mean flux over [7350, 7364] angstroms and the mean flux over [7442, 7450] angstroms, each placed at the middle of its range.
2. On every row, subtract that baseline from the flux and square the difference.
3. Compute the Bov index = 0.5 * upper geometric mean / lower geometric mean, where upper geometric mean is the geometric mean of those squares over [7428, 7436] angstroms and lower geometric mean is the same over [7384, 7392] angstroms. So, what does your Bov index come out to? 2.1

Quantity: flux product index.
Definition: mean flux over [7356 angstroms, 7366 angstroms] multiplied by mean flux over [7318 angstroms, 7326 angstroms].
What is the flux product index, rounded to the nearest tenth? 91.1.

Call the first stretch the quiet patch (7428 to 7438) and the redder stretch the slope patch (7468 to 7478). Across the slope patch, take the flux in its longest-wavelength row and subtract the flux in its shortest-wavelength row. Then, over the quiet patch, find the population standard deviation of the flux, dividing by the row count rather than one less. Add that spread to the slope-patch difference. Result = 1.2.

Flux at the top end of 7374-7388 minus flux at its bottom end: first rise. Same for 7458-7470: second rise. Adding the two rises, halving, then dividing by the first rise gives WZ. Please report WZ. 1.1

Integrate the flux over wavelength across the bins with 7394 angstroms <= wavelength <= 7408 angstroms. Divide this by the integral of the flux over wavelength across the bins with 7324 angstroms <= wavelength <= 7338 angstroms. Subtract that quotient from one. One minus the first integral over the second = -0.05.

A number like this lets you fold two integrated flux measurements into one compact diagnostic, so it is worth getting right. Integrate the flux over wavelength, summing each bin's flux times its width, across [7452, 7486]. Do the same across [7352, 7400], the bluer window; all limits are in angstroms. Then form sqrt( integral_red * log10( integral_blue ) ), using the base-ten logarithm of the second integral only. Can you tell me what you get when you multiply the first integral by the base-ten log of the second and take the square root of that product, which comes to 30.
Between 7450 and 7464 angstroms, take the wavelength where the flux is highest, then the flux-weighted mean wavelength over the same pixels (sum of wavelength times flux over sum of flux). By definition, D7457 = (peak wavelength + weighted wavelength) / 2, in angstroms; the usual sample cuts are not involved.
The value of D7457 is 7456.0 angstroms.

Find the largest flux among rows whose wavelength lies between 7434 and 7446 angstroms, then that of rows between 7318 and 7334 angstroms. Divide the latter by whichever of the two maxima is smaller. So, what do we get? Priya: 1.10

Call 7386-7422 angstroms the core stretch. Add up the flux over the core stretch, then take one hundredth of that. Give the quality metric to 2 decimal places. 1.72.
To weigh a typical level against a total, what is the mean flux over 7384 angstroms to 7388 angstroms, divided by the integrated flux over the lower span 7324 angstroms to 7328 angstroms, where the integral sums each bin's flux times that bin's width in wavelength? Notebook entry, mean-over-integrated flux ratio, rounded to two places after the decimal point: 0.28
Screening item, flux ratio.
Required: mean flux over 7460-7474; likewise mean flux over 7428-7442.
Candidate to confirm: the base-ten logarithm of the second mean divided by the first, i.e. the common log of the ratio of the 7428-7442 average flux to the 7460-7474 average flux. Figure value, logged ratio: 0.012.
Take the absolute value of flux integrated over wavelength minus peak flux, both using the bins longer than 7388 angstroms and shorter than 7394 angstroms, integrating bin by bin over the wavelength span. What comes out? 47.4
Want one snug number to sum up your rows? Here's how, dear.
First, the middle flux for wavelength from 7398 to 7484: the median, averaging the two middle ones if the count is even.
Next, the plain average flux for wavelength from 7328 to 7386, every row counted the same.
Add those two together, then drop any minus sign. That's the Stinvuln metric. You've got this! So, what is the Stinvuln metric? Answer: 19.1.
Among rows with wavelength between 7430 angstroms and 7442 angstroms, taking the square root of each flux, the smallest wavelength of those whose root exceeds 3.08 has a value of 7431.0 angstroms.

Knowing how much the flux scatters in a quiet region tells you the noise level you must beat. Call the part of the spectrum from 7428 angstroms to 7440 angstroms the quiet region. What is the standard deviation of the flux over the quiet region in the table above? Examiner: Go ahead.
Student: 0.4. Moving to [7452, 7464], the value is 0.3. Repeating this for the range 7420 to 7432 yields 0.3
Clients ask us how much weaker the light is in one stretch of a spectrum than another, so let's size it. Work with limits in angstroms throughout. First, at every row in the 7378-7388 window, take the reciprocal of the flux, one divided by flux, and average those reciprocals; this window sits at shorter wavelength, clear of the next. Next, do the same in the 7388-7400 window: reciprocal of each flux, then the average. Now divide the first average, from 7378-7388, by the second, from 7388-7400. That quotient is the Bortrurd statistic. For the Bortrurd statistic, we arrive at 0.995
